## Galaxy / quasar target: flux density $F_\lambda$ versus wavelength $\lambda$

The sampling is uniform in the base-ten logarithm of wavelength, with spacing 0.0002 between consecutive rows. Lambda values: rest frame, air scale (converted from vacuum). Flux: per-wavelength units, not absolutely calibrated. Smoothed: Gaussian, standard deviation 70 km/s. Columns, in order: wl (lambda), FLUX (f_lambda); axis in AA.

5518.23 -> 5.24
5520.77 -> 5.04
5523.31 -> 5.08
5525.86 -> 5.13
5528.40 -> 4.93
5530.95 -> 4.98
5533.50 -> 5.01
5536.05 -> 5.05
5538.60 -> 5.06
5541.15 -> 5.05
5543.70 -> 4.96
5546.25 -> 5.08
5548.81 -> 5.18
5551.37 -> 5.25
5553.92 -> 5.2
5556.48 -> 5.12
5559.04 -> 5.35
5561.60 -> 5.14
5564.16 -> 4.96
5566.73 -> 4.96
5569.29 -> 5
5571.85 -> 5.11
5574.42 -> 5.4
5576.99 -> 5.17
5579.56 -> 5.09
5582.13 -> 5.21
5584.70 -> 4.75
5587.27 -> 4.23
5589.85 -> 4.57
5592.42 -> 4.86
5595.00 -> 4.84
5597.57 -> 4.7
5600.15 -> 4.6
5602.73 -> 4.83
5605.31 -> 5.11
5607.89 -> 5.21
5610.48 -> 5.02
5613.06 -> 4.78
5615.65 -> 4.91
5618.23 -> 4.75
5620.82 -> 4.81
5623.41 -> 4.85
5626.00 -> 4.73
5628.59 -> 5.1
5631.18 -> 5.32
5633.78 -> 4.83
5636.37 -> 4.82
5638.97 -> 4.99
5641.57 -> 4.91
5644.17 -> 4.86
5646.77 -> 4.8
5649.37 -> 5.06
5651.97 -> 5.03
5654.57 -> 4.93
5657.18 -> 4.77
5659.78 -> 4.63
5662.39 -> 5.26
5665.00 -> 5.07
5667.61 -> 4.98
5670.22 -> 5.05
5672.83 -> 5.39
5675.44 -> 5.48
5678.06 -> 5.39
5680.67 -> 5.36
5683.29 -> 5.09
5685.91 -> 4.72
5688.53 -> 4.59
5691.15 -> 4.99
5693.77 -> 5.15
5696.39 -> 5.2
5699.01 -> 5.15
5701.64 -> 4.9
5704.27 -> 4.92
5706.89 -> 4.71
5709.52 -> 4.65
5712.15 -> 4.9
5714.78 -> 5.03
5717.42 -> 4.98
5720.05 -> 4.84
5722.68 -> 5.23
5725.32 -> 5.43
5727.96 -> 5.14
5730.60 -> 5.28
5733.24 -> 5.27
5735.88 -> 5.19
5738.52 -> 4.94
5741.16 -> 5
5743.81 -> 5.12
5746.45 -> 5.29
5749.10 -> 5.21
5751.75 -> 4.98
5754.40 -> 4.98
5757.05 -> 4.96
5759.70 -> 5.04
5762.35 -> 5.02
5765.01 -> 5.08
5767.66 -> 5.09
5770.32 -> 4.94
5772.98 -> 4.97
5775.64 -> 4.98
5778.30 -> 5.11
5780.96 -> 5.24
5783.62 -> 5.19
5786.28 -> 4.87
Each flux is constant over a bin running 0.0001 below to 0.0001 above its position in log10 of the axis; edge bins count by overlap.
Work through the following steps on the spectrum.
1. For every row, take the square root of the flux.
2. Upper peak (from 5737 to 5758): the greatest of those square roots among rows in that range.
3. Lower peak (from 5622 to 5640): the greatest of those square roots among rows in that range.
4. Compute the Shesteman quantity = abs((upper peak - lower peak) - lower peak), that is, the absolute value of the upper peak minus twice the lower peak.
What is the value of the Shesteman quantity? 2.31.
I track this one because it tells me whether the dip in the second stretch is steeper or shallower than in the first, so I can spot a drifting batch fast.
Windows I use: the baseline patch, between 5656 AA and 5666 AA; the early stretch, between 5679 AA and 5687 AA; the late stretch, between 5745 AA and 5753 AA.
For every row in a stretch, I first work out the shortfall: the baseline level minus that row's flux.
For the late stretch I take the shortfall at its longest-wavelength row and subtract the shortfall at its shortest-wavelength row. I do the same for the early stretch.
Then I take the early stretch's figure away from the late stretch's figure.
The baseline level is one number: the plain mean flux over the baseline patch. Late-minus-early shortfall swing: -0.33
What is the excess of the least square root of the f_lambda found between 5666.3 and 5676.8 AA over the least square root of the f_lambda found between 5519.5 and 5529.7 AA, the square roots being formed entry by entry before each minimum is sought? 0.011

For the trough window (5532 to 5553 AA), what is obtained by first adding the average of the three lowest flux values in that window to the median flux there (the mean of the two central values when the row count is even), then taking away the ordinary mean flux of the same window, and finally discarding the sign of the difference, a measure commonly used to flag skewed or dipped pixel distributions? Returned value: 5.0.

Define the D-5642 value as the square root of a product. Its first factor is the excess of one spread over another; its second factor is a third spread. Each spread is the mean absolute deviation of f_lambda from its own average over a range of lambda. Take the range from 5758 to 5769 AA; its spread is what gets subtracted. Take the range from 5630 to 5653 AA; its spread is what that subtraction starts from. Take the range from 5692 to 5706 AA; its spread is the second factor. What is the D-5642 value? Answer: 0.11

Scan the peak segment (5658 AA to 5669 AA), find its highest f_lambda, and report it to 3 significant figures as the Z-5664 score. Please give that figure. 5.26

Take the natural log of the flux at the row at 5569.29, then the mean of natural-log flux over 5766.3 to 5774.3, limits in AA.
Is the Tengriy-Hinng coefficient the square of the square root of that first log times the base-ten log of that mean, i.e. 0.333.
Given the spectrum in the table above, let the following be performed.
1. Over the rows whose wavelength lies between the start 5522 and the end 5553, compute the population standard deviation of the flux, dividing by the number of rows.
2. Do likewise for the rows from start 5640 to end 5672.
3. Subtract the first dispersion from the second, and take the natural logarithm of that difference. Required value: -2.63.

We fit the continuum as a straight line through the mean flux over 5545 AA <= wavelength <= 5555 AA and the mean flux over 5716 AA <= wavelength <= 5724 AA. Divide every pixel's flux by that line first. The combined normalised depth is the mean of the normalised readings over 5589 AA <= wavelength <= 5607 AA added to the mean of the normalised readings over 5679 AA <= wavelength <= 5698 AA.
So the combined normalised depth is 1.93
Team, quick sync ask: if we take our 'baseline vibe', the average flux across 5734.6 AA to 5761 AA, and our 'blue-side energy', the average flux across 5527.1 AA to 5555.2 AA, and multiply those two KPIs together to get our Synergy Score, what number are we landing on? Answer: 25.7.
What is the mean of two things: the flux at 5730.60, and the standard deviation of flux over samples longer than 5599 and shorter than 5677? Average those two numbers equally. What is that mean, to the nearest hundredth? 2.75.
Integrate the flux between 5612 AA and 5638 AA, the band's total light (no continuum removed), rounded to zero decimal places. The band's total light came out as 127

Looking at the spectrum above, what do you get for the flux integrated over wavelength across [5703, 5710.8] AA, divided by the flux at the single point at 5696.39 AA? 7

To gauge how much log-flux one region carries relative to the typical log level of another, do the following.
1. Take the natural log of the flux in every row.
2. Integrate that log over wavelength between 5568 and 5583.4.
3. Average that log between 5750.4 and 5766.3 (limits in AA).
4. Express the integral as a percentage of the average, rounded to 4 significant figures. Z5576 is 1569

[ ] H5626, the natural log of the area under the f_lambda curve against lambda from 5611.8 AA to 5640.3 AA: 4.94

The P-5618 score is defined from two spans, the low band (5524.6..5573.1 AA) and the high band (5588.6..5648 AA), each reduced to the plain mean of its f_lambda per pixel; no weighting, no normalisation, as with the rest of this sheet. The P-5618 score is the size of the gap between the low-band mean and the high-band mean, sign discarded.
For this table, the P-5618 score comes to 0.202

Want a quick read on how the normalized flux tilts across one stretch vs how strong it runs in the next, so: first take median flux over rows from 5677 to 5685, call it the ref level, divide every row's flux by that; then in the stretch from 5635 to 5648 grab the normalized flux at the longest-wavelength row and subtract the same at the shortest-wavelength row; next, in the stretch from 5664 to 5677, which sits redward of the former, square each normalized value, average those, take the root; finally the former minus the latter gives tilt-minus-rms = -0.97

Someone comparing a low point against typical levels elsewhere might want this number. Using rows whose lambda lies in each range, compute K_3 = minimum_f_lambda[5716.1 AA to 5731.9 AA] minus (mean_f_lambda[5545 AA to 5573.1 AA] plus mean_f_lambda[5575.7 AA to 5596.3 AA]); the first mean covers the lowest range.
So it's -5.12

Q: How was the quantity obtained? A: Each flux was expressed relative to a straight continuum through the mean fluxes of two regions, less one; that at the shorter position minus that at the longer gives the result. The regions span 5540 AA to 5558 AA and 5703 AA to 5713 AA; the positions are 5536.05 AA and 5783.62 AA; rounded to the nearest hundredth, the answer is -0.14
